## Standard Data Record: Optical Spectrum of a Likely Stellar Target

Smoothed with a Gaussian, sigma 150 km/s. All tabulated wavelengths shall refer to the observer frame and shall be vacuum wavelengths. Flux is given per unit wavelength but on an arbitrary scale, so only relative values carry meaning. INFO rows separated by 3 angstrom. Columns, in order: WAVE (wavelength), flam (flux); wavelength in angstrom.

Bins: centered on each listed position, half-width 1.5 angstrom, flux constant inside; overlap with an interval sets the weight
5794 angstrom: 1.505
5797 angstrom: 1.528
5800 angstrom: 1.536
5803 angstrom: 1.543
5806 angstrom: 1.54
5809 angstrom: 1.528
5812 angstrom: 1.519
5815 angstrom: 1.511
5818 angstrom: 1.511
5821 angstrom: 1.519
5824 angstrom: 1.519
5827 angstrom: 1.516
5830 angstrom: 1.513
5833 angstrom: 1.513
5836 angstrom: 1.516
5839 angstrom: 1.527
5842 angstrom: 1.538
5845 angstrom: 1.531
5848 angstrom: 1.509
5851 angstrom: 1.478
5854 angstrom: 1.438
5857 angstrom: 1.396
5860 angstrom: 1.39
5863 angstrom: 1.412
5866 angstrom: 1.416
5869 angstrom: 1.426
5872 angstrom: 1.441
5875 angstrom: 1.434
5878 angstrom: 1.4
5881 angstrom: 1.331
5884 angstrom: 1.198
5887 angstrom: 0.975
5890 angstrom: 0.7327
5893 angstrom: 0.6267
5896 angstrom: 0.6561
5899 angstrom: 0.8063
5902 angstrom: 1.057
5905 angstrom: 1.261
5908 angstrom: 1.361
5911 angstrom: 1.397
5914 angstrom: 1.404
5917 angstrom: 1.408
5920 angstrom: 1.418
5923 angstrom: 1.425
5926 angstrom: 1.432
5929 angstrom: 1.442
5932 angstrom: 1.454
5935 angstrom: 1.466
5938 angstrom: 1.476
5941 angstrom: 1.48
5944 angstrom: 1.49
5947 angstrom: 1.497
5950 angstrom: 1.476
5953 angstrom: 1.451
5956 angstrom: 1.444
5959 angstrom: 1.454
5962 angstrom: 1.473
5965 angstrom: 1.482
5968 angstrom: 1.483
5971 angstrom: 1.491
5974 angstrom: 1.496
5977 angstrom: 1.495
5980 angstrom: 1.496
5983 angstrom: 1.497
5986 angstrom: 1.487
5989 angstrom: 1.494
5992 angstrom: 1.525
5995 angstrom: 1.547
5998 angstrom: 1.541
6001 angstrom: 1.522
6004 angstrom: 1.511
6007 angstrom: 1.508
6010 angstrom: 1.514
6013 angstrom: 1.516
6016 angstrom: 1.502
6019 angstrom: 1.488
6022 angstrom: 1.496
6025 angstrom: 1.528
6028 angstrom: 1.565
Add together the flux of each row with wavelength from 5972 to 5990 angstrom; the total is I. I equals 9.0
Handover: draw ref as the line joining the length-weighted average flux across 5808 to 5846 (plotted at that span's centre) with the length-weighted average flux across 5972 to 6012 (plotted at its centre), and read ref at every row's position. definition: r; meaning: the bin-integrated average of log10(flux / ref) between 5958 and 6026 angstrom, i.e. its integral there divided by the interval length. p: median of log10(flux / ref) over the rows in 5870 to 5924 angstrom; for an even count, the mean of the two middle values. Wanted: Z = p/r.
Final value 22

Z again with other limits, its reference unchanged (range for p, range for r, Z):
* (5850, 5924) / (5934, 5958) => 3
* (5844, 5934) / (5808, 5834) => 30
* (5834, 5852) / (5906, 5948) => 0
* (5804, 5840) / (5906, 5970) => 0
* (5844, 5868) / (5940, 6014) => 6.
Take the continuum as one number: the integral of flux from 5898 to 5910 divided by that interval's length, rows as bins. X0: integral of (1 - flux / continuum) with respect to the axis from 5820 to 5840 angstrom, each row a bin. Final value -6.5 angstrom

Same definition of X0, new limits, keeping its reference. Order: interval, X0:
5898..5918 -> -1.8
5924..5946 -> -6.1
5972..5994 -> -6.8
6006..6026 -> -6.3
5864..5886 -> -4.3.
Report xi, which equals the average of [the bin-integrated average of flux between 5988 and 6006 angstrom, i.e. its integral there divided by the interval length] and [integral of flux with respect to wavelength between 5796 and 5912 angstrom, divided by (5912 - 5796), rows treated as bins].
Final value 1.44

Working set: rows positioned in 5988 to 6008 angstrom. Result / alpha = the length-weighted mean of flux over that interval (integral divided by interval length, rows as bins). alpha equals 1.52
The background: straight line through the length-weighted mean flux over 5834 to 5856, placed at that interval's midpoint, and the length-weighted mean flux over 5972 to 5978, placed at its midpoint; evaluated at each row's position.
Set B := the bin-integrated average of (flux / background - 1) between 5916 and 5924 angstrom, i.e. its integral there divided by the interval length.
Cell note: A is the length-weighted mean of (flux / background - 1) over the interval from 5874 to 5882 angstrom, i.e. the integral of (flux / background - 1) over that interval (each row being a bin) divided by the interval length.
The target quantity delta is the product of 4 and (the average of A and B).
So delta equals -0.26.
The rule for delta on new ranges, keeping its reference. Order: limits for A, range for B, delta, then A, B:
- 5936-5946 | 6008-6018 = 0.00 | -0.01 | 0.011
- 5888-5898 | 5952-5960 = -1.14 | -0.54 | -0.031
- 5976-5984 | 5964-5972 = -0.01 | 0.00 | -0.007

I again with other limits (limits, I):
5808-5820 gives 6.1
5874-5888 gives 6.3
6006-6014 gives 4.5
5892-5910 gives 5.8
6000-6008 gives 4.5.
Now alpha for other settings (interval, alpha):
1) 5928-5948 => 1.47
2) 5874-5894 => 1.10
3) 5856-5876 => 1.42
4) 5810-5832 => 1.52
